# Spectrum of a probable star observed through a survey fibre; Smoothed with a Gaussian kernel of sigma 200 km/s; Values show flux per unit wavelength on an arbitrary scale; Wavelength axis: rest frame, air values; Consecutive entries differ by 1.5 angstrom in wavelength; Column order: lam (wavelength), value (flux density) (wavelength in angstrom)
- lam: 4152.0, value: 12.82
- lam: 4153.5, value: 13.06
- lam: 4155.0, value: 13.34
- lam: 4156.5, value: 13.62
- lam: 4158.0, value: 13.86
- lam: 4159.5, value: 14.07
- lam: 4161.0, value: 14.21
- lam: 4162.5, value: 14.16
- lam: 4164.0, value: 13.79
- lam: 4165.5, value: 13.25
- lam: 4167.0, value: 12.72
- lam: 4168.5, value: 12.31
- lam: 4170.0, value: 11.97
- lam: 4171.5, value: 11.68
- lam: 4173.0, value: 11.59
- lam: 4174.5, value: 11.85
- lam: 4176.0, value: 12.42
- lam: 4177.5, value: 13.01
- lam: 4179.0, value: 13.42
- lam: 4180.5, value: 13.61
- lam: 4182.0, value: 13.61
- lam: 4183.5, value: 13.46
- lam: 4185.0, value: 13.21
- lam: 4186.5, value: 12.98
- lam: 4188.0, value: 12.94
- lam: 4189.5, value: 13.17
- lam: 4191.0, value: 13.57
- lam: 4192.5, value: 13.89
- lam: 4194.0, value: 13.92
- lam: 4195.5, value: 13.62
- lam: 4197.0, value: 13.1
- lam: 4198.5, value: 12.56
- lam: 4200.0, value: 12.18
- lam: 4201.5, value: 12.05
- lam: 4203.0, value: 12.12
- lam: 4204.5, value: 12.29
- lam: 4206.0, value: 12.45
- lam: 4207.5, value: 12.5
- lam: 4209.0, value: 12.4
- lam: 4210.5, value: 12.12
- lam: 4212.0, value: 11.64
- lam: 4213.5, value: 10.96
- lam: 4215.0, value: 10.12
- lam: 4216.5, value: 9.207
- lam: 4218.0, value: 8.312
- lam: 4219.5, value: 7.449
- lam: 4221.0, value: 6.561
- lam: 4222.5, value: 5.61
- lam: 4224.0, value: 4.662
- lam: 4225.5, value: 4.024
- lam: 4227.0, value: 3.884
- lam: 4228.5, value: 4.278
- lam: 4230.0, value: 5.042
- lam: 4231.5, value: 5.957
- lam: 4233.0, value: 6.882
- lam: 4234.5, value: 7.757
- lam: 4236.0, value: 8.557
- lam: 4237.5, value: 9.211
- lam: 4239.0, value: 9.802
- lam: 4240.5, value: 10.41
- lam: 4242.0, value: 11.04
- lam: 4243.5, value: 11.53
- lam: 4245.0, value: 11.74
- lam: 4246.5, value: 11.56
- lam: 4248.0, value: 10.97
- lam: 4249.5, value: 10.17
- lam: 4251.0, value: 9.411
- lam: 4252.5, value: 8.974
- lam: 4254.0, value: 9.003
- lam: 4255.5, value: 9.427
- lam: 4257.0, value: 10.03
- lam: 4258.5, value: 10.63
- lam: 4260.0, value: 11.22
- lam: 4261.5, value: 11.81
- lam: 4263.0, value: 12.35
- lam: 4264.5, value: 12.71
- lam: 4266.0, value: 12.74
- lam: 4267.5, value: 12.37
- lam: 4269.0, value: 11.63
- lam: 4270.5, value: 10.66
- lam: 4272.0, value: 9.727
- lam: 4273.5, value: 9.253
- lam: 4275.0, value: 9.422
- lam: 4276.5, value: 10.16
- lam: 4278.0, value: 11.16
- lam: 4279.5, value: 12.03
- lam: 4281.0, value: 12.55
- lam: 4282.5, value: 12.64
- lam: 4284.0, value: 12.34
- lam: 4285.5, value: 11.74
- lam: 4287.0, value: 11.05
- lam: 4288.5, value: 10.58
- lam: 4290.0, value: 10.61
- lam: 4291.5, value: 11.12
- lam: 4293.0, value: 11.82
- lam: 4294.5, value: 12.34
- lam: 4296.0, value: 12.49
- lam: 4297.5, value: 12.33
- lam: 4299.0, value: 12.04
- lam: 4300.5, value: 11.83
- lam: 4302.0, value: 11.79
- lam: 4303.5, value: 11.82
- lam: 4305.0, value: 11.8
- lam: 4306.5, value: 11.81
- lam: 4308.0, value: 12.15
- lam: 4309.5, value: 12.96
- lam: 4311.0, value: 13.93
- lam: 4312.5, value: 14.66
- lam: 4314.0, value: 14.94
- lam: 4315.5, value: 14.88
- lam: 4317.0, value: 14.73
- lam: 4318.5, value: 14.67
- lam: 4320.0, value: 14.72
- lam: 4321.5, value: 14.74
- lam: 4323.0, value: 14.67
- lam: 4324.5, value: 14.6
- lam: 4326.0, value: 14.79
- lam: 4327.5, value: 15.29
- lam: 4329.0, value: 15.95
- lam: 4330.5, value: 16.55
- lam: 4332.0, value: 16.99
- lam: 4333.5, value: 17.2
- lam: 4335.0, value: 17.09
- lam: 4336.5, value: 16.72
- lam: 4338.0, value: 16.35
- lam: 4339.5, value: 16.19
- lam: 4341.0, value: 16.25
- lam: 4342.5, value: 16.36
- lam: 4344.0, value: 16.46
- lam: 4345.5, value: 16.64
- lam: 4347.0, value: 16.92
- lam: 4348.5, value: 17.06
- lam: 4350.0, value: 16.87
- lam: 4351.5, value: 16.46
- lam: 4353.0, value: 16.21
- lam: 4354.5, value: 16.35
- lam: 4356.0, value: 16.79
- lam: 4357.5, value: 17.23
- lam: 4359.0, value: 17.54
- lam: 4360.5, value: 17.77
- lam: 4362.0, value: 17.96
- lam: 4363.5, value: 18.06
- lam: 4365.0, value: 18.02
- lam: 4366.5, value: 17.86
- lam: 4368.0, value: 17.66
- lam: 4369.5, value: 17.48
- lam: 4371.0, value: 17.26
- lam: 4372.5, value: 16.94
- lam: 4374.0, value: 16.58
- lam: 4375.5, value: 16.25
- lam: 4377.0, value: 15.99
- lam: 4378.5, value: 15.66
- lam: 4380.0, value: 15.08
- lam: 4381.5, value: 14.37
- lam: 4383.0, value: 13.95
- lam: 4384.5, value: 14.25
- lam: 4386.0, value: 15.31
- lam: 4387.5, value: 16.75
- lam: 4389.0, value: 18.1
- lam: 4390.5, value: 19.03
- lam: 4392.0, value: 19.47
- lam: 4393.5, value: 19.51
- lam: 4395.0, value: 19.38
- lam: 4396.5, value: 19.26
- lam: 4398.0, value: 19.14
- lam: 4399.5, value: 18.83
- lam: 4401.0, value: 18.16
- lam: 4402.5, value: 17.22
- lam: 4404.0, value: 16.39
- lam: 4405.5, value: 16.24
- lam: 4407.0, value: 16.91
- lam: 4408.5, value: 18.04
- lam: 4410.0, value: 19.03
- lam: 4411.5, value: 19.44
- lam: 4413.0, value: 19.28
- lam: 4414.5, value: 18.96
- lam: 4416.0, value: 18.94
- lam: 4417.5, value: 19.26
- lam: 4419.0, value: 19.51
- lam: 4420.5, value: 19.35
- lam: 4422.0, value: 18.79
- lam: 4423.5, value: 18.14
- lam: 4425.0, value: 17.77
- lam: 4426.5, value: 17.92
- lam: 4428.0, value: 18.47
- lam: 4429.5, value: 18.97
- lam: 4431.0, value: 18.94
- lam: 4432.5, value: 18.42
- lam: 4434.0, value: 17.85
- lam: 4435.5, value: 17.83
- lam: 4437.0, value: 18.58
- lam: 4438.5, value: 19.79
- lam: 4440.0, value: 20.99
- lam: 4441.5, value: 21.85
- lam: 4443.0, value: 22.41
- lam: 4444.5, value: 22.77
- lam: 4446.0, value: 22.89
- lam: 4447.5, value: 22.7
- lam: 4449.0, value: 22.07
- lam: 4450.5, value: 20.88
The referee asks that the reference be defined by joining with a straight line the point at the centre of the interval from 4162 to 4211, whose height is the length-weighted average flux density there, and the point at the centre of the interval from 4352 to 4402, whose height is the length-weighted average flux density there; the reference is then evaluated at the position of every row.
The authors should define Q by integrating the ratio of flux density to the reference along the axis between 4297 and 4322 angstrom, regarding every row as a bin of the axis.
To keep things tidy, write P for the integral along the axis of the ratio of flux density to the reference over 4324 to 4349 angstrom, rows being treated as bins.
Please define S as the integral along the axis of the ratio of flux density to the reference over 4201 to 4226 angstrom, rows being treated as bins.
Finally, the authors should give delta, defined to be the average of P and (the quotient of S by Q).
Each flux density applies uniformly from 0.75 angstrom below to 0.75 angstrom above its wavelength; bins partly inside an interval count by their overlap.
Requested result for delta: 13.0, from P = 25.1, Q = 21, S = 18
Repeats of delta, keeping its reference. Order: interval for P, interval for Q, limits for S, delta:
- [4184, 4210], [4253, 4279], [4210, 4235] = 13.1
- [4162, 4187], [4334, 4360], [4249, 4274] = 13.2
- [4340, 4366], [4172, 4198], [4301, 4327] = 13.7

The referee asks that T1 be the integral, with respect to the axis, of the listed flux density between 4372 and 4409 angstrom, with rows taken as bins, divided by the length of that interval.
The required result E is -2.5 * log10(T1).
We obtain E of -3.1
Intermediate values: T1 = 17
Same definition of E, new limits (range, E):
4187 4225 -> -2.6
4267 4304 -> -2.6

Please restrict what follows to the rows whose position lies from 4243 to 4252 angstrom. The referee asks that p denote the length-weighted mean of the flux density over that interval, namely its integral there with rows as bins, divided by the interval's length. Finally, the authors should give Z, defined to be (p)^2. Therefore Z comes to 117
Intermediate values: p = 11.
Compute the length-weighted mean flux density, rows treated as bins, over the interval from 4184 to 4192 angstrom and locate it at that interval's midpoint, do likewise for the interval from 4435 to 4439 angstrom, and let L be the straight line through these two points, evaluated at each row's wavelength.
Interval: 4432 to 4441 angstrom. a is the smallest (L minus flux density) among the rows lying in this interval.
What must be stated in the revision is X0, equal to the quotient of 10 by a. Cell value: -5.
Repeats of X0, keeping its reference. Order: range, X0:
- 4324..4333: -17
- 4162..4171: -7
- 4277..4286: 4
